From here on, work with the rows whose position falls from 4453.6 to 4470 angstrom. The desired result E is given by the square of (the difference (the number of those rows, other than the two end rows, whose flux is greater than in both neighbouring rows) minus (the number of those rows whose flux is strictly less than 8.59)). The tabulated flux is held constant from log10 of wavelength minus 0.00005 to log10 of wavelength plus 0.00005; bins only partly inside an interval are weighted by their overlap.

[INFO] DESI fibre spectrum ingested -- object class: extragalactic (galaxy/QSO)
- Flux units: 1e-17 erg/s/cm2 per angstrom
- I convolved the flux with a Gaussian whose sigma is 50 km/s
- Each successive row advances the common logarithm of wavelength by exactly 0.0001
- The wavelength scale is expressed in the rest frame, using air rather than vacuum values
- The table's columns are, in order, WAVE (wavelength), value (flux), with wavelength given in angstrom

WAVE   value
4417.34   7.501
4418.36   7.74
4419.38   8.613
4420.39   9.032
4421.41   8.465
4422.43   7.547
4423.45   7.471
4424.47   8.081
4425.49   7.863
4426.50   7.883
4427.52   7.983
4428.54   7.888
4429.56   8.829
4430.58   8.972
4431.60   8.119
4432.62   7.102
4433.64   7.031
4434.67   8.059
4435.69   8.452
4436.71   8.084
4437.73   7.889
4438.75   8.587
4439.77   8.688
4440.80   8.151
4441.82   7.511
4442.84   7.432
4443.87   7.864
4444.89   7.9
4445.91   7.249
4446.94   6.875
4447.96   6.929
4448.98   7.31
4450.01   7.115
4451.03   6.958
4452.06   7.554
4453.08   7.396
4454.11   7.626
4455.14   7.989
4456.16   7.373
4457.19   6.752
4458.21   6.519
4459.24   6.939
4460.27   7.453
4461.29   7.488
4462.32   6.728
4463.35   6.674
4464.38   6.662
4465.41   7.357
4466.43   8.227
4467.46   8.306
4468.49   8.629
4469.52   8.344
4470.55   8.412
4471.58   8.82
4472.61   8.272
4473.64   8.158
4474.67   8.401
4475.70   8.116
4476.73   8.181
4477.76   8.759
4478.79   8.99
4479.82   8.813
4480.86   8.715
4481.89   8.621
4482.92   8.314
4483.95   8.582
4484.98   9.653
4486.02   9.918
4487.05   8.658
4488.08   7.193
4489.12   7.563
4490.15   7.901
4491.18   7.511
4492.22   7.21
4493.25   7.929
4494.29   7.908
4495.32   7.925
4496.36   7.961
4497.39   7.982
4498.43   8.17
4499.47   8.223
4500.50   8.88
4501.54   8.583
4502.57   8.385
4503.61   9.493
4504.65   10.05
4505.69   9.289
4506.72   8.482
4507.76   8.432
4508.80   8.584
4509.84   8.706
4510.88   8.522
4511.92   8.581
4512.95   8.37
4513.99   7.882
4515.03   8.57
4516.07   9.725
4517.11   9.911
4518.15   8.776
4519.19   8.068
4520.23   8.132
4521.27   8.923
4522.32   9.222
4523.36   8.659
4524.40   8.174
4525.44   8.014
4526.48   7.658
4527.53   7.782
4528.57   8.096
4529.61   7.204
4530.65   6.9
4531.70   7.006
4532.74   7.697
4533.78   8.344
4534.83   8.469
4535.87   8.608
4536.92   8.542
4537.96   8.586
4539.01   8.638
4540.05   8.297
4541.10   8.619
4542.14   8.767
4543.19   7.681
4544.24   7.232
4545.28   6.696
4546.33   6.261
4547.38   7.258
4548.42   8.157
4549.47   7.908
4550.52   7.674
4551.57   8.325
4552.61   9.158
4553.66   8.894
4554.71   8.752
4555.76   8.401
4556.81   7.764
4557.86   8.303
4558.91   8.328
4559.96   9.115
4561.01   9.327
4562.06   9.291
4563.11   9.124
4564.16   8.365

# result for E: 144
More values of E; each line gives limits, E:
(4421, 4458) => 576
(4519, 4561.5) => 484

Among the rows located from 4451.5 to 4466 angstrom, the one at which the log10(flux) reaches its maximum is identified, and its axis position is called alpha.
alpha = 4455.14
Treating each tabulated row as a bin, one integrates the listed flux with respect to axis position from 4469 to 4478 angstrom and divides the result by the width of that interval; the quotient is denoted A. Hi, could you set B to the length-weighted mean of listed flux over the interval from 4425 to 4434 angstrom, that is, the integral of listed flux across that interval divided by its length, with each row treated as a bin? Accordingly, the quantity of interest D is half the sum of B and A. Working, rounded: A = 8.37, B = 8.0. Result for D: 8.2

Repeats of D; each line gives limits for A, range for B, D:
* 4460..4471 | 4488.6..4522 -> 8.1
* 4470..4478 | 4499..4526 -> 8.5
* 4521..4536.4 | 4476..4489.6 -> 8.3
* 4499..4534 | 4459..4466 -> 7.8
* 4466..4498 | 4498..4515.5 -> 8.5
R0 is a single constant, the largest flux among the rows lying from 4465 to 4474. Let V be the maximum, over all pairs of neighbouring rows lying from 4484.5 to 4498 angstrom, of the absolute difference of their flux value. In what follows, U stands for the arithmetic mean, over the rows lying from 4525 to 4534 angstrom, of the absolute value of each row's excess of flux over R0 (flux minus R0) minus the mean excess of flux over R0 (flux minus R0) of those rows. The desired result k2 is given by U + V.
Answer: 1.86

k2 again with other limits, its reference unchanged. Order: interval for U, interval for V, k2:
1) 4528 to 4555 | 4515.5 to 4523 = 1.78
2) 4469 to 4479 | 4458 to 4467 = 1.12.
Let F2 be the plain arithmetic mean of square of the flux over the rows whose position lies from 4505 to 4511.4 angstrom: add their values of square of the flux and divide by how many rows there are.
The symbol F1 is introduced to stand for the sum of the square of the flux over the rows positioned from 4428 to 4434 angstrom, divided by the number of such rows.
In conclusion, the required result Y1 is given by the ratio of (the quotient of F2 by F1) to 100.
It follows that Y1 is 0.0117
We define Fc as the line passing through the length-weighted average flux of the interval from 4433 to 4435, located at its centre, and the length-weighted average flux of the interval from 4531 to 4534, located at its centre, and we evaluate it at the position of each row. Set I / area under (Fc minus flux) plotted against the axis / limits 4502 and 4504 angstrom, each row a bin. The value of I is -2.7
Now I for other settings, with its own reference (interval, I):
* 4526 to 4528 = -0.3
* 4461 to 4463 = 0.9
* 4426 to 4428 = -1.0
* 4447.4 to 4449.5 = 0.7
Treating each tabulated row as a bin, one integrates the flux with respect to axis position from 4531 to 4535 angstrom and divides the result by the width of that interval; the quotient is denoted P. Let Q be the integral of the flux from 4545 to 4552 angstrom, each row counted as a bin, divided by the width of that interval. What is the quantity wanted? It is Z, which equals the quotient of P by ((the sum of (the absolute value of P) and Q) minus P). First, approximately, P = 7.8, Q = 7.5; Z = 1.04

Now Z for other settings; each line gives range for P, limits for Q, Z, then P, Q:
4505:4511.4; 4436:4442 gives 1.06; 8.7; 8.2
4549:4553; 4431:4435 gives 1.09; 8.2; 7.6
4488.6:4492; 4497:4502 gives 0.91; 7.6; 8.4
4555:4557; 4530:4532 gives 1.18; 8.2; 7.0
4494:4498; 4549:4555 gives 0.94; 8.0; 8.4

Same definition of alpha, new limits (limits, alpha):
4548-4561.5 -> 4561.01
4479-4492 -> 4486.02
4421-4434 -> 4430.58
